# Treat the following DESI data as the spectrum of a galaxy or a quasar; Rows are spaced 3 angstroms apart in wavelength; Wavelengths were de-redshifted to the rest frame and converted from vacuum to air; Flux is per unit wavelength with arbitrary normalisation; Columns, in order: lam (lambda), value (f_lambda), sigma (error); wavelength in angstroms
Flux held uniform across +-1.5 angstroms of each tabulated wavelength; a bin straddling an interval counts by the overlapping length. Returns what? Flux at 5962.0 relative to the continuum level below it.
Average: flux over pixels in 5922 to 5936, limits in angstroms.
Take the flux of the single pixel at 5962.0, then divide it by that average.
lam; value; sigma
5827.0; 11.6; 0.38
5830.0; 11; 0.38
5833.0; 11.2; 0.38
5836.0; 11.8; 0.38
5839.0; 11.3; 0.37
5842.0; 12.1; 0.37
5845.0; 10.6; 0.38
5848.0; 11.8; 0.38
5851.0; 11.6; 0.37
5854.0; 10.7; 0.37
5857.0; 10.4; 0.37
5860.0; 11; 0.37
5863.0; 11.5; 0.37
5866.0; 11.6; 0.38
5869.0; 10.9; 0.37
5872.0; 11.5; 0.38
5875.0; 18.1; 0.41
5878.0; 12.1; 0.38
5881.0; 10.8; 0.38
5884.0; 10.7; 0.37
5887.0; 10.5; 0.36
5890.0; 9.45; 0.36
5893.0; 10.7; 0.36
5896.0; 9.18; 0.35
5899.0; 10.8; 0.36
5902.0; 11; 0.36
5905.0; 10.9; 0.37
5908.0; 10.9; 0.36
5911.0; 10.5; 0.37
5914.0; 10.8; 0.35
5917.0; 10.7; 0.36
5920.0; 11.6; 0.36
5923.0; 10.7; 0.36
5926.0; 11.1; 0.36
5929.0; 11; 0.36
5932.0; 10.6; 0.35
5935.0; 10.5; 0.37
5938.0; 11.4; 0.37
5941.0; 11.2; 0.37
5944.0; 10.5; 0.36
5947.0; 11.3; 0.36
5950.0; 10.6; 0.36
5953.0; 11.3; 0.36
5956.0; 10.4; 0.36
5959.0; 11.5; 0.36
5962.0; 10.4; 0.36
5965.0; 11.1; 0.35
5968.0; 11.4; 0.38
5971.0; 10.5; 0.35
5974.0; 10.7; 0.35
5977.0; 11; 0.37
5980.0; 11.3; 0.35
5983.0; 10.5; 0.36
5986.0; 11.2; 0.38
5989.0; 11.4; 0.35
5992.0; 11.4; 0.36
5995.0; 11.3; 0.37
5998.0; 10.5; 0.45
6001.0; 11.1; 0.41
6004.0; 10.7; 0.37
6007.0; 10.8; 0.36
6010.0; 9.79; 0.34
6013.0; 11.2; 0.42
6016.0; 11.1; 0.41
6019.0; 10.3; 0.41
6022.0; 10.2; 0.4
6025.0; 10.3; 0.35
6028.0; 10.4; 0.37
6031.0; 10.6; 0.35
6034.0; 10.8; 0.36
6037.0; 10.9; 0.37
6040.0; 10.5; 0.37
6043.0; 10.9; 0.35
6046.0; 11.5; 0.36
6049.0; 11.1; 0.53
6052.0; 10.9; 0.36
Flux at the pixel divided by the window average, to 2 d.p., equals 0.96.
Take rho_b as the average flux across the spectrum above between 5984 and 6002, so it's 11.1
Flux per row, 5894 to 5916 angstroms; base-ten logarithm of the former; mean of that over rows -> 1.02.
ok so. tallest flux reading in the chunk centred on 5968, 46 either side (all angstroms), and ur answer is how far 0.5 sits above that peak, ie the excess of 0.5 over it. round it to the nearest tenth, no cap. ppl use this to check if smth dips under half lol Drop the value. -11.0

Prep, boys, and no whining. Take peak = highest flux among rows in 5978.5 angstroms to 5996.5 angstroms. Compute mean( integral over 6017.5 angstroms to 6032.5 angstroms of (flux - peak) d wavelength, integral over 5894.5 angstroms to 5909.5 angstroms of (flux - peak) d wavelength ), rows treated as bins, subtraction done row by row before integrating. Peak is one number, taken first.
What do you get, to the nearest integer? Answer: -14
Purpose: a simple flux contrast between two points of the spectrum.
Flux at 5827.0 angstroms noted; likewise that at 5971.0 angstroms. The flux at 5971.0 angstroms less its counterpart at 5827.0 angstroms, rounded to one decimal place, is -1.1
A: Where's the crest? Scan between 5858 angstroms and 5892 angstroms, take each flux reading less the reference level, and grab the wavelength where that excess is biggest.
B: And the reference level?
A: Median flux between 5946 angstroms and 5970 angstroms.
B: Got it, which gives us 5875.0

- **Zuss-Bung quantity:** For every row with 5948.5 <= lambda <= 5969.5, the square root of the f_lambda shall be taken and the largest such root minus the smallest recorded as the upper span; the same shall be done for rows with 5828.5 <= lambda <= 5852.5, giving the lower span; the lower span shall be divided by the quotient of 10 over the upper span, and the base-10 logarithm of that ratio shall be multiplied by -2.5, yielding 6.1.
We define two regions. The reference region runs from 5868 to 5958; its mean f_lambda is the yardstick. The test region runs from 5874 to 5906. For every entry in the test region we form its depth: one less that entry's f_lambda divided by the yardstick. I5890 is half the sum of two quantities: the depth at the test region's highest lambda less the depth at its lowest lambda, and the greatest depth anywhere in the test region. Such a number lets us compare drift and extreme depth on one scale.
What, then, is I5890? 0.41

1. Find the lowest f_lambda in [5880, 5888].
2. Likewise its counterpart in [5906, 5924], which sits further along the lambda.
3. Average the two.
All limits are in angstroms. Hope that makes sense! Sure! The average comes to 10.50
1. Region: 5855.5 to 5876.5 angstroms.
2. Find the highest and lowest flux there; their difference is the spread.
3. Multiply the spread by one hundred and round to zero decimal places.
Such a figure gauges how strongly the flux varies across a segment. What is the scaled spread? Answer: 770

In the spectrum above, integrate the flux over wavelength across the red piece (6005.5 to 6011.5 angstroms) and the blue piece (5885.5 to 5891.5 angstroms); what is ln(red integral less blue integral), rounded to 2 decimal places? 0.65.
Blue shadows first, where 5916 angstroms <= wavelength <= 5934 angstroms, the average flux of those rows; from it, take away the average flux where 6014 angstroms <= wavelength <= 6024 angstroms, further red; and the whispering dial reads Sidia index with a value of 0.4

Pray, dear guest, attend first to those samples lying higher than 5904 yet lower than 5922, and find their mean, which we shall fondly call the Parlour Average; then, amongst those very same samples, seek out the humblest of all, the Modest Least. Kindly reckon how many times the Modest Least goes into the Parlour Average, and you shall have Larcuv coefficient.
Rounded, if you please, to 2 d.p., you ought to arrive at 1.04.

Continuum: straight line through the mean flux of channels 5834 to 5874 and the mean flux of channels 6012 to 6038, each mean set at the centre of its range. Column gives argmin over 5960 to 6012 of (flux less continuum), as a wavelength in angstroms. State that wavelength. 6010.0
